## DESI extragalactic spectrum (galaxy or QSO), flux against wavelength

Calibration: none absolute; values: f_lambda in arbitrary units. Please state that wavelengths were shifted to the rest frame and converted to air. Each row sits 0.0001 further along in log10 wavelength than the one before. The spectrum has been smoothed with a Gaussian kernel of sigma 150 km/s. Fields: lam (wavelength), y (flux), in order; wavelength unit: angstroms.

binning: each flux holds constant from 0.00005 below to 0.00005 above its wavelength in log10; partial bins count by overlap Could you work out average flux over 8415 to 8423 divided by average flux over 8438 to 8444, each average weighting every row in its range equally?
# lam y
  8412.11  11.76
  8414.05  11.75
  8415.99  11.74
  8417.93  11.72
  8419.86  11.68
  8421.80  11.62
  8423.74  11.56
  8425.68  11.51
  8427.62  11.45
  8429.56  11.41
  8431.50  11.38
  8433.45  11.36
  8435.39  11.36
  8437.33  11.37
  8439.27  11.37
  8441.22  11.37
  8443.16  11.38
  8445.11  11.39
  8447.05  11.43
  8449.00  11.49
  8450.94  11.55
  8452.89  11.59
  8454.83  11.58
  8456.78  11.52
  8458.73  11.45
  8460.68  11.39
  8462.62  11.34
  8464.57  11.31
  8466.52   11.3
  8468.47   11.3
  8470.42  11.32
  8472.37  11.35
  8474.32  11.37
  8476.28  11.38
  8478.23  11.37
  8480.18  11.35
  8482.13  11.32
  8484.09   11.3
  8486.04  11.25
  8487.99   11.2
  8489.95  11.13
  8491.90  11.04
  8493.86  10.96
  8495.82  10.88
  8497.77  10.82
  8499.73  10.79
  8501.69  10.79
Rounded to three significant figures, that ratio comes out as 1.03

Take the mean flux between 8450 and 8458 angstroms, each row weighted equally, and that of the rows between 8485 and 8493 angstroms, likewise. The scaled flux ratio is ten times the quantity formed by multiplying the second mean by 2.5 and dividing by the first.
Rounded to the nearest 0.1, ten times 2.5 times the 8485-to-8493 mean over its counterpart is 24.1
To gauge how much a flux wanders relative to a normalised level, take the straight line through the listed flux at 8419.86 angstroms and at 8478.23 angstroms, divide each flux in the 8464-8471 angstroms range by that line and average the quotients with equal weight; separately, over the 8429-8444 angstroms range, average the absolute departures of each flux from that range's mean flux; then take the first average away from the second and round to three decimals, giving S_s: -0.978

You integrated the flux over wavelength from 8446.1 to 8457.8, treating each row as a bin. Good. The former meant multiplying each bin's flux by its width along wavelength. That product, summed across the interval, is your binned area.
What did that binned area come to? 135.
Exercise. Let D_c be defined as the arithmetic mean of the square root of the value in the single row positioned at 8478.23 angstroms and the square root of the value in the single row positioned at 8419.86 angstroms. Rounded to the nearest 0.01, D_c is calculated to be 3.39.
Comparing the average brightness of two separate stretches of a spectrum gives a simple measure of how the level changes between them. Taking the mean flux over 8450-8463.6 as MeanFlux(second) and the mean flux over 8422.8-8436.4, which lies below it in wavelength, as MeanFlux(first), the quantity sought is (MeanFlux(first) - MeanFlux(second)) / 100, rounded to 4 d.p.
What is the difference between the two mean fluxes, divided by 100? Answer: -0.0006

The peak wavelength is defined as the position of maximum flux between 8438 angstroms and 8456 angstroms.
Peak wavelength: 8452.89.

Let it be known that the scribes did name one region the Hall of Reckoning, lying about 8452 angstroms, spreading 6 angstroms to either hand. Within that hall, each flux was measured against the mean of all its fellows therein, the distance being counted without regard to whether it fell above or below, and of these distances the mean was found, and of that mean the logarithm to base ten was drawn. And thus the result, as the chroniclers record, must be -1.3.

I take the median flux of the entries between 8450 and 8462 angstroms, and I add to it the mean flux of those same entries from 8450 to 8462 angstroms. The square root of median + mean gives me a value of 4.80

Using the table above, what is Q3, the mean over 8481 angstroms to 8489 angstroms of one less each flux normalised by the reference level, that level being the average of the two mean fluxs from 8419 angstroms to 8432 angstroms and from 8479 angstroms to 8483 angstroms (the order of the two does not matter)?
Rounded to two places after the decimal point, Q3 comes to 0.01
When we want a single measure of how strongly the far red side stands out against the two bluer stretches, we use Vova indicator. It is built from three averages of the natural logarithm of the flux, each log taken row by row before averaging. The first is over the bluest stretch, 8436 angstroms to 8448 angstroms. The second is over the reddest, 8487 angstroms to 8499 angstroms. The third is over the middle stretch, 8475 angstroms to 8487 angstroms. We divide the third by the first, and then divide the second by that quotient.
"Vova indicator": 2.40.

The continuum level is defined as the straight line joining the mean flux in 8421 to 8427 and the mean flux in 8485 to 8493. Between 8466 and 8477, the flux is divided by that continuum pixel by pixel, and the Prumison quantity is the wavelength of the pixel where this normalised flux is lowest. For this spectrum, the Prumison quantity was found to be 8466.52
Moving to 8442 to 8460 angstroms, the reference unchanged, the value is 8443.16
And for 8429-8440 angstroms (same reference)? 8433.45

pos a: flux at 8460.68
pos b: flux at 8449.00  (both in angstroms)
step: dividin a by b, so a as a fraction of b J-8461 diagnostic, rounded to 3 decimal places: 0.991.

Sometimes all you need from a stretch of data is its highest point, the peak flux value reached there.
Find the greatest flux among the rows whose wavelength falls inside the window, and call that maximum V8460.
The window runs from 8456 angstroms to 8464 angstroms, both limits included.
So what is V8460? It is 11.52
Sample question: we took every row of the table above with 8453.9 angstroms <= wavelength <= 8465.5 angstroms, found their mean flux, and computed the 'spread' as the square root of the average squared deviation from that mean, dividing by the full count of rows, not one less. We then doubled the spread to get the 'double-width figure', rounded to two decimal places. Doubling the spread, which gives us 0.19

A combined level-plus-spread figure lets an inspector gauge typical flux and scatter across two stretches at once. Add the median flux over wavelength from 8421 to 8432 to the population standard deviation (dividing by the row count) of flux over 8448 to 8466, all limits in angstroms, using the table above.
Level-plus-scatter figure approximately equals 11.6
